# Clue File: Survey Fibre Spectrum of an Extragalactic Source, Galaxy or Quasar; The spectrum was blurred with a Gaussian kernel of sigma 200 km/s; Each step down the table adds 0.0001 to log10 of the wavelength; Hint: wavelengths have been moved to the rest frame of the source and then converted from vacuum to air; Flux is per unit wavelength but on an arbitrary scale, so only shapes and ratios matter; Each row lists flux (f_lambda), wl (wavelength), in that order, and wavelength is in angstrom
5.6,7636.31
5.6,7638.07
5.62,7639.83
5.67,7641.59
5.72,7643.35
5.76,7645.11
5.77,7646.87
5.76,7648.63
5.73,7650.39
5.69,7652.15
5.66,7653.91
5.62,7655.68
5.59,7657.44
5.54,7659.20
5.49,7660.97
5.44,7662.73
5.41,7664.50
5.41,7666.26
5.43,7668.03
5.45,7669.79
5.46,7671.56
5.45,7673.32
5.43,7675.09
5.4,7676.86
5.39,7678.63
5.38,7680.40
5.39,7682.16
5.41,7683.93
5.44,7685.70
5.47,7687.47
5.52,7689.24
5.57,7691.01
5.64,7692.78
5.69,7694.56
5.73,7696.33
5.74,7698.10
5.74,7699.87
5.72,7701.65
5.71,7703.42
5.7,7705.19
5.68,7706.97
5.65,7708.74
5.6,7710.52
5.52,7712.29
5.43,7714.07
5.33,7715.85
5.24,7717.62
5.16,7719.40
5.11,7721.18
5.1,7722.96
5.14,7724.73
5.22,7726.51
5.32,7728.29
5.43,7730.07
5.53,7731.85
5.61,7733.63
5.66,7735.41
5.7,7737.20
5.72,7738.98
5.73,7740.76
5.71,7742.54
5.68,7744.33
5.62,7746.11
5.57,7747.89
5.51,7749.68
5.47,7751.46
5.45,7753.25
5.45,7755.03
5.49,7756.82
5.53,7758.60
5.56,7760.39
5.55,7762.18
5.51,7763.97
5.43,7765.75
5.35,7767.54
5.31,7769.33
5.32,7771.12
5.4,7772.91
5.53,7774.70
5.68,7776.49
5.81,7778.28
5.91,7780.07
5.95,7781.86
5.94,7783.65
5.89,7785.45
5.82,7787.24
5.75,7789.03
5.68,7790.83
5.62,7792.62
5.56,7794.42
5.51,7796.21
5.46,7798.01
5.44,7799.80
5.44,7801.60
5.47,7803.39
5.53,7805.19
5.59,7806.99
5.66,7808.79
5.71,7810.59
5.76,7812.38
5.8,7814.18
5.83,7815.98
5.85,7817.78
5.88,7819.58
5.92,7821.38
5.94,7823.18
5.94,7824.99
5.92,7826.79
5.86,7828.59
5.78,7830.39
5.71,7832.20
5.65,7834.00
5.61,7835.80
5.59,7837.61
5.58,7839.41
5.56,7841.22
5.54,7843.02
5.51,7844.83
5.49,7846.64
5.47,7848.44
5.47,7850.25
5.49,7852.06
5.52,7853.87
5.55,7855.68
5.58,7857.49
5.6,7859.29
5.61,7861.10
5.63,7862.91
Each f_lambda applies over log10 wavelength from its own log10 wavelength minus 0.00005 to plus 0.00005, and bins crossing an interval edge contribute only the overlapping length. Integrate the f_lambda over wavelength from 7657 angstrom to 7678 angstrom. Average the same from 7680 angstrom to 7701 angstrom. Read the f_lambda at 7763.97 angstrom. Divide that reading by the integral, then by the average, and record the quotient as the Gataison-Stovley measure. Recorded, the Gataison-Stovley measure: 0.0086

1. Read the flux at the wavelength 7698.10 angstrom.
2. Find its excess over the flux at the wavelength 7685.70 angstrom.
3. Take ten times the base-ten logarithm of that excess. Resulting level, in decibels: -5.2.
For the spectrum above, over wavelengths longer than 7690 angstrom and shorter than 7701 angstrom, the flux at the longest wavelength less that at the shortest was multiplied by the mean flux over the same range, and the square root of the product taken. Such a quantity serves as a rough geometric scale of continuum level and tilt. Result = 1.0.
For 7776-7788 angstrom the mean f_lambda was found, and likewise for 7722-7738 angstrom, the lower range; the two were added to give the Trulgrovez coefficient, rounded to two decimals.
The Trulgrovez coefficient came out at 11.27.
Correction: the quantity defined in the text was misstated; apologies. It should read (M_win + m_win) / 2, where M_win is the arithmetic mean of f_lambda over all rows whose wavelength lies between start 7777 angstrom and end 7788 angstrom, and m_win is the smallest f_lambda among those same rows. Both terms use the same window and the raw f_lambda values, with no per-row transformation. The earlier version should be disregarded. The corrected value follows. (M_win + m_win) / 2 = 5.85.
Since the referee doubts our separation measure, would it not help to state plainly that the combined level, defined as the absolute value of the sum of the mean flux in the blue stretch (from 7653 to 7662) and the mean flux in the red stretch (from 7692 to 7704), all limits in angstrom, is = 11.3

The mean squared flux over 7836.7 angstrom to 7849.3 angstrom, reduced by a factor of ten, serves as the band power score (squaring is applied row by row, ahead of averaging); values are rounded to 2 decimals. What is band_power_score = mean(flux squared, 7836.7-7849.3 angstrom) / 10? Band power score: 3.06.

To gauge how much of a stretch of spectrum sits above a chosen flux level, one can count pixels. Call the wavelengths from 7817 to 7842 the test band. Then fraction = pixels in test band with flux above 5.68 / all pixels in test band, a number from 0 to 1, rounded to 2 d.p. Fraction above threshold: 0.64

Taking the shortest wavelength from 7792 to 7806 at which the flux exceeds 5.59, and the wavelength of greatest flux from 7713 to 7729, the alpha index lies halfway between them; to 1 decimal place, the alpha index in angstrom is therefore 7753.3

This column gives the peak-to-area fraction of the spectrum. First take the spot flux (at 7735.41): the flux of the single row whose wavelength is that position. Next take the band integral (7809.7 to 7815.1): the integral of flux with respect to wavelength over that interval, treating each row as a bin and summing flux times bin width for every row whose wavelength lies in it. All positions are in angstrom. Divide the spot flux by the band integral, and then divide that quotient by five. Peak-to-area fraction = 0.0364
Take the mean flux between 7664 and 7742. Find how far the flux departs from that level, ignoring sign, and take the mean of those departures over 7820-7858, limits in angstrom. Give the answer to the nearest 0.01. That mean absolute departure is 0.17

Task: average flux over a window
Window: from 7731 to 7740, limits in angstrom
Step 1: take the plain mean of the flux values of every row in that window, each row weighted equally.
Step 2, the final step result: 5.64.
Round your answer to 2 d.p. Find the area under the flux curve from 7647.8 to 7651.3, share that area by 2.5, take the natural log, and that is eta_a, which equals 2.09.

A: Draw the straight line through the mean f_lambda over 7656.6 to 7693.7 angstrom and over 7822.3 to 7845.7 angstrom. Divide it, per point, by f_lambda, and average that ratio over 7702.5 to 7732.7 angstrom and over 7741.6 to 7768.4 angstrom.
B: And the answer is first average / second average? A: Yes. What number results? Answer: 1.013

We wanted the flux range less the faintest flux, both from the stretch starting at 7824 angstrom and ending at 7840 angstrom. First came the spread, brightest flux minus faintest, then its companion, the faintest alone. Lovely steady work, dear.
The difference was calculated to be -5.2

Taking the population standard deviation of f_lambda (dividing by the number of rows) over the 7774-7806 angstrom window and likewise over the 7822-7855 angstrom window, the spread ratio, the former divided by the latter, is 1.1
